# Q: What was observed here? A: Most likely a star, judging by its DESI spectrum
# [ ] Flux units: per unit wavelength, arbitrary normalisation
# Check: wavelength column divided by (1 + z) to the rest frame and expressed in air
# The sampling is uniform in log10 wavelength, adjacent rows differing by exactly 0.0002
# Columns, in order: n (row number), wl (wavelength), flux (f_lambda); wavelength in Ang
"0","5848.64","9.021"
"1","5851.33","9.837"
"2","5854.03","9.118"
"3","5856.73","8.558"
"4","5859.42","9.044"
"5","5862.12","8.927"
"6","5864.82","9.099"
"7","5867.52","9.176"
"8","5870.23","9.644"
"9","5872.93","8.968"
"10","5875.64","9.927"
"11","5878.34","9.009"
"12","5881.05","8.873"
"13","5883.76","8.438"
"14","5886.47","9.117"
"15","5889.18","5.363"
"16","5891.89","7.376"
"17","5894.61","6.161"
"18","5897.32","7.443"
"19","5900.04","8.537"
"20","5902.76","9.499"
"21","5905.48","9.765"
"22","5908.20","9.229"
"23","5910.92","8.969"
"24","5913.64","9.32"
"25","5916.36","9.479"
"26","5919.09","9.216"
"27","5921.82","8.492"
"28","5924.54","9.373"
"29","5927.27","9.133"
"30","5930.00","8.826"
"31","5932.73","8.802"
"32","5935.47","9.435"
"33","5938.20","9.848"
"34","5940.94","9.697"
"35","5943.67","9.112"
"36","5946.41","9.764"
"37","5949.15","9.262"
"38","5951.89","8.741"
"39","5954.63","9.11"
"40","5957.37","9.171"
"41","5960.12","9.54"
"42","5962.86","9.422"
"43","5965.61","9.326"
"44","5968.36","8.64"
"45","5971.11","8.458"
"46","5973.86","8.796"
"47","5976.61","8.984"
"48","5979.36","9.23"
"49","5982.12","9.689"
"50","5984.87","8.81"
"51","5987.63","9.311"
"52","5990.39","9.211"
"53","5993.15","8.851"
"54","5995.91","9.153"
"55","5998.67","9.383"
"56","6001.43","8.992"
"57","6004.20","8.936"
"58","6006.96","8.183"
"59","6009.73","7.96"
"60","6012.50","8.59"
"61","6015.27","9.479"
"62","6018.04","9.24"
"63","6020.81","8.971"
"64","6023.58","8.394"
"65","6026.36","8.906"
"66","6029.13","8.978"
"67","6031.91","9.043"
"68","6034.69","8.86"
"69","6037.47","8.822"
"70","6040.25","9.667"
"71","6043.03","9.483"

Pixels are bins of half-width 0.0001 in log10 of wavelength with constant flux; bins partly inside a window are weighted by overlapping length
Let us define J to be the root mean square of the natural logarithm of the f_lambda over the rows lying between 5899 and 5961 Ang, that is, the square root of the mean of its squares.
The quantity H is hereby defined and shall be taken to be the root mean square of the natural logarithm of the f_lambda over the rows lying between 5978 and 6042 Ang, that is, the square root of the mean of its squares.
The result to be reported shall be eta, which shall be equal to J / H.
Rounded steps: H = 2.19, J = 2.22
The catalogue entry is 1.012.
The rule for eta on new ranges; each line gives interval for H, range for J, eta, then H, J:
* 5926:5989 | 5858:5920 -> 0.975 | 2.22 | 2.16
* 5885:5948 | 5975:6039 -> 1.011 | 2.17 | 2.19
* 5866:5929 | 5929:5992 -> 1.026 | 2.16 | 2.22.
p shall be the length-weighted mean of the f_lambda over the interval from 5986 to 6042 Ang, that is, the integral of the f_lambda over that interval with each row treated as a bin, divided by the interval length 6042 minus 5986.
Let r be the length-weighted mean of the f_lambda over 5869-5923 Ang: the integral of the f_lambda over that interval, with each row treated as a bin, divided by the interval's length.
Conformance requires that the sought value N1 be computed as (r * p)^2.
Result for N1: 5978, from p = 8.95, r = 8.64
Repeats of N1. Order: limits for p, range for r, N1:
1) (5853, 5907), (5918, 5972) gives 6224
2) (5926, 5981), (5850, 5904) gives 6215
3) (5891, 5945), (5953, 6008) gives 6507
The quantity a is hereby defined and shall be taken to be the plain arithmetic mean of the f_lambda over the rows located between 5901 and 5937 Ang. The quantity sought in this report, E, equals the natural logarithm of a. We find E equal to 2.22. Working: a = 9.20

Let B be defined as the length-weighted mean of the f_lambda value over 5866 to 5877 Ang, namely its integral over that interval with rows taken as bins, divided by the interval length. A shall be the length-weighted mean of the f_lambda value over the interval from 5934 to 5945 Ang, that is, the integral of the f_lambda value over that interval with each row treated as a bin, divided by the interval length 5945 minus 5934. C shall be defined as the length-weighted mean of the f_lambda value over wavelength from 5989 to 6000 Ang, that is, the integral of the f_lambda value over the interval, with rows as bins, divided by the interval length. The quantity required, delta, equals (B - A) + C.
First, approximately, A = 9.5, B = 9.42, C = 9.15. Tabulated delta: 9.1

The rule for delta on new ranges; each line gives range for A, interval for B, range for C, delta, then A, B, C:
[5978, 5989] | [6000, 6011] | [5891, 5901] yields 6.6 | 9.3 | 8.53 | 7.33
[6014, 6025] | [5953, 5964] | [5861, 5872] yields 9.5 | 9.0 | 9.30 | 9.21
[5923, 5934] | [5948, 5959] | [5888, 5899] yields 6.7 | 9.0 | 9.08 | 6.66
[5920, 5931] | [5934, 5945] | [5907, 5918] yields 9.8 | 9.0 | 9.52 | 9.25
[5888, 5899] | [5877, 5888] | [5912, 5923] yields 11.3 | 6.7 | 8.80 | 9.13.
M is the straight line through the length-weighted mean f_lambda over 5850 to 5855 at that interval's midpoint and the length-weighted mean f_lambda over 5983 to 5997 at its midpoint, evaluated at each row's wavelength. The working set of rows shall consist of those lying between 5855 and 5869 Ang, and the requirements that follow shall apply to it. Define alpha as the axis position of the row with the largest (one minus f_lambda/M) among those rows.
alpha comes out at 5856.73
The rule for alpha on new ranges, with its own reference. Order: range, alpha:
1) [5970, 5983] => 5971.11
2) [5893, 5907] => 5894.61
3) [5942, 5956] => 5951.89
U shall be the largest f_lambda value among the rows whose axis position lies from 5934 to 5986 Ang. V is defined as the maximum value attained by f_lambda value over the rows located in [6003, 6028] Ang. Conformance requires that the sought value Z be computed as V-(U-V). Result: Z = 9.11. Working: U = 9.848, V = 9.479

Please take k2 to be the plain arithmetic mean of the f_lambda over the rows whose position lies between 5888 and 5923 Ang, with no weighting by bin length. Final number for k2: 8.37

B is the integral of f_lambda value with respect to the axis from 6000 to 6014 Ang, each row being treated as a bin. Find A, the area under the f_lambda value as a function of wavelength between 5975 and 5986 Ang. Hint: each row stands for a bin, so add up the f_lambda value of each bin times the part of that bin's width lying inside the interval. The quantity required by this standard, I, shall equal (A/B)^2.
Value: 0.7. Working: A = 101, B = 120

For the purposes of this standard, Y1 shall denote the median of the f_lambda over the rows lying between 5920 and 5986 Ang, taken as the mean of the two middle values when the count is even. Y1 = 9.15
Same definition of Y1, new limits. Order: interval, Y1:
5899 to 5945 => 9.23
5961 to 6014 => 8.98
